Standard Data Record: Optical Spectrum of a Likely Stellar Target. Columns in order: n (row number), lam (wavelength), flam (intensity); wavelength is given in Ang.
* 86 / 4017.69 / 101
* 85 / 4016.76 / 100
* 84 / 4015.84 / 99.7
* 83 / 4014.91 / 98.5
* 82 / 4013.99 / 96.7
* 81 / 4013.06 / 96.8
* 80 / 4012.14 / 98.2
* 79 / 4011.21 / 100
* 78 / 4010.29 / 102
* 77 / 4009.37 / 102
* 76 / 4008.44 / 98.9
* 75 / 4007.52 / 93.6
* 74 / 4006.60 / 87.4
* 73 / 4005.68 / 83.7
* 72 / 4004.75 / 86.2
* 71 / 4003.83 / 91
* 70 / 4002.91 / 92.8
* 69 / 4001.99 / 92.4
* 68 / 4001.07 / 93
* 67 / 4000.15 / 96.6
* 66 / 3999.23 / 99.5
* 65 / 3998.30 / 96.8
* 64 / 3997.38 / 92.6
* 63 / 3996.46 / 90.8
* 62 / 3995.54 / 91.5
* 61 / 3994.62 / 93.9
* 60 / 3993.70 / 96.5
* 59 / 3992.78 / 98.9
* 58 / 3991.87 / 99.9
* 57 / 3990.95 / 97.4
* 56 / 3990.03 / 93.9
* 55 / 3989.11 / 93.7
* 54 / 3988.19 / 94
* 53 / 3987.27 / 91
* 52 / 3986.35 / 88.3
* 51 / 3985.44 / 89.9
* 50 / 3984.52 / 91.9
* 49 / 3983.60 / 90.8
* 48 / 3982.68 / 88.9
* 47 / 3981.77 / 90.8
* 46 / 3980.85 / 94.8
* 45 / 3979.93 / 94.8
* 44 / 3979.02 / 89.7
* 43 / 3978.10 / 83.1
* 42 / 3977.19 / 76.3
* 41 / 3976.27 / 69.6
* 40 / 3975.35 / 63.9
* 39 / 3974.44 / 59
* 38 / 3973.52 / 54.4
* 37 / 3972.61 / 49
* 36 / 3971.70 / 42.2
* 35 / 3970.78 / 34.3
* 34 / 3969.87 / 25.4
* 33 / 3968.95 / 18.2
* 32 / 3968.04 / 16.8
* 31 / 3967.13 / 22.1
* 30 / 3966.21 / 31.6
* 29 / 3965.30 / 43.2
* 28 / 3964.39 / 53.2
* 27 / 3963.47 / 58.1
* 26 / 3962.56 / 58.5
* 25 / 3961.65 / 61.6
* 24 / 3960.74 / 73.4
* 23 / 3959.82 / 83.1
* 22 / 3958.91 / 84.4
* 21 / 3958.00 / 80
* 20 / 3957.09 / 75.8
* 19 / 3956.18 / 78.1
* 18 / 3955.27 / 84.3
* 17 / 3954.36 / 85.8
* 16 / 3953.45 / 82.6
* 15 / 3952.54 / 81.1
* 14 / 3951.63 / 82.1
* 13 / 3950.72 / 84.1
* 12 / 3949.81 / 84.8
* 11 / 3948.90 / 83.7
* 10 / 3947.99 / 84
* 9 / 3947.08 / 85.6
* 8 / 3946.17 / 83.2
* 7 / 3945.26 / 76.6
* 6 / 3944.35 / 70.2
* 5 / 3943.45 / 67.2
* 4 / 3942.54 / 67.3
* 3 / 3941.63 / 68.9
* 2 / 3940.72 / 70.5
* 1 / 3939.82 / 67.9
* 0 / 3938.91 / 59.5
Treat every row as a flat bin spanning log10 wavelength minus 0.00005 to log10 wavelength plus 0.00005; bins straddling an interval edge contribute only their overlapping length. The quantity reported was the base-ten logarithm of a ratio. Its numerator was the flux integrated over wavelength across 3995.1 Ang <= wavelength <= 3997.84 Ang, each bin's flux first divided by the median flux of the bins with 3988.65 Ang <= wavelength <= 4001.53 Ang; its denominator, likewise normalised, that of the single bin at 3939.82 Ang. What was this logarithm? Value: 0.57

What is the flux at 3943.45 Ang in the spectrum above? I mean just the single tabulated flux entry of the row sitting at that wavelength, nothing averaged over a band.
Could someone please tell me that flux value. 67.2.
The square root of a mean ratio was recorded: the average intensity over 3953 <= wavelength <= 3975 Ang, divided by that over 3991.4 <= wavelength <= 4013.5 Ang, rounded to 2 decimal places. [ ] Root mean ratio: 0.77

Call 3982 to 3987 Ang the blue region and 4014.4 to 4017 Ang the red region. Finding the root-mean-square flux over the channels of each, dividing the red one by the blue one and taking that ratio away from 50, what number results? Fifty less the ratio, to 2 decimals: 48.90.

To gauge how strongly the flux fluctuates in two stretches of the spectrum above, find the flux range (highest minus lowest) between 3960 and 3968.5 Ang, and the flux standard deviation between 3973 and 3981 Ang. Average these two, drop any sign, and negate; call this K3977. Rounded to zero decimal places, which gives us -36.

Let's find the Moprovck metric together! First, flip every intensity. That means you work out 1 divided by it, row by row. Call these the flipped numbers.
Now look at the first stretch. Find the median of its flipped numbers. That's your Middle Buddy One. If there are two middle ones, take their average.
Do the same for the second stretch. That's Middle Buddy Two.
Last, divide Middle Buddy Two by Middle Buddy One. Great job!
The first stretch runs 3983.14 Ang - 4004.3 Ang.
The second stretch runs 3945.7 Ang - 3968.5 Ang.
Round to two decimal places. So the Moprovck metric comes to 1.15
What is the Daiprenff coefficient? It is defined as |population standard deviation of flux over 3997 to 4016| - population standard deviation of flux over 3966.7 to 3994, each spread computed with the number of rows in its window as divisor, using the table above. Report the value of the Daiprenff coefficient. -22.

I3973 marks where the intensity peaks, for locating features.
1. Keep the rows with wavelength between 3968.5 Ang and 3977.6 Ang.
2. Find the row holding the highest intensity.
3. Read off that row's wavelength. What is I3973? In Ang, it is 3977.19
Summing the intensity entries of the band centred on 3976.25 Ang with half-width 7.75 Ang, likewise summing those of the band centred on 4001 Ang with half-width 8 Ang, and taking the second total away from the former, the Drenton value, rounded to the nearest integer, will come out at -452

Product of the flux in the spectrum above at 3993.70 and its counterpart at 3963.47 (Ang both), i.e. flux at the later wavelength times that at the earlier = 5607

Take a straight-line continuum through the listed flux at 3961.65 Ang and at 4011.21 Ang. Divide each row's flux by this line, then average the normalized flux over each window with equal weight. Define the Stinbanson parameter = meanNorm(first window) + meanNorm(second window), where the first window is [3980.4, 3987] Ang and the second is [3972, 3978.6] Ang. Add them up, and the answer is 2.05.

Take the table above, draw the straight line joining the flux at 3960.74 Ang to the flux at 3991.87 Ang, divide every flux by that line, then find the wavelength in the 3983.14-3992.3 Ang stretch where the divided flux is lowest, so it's 3986.35 Ang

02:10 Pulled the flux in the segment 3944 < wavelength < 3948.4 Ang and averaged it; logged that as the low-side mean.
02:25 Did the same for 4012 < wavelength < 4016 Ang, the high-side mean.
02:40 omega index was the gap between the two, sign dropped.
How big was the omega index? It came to 18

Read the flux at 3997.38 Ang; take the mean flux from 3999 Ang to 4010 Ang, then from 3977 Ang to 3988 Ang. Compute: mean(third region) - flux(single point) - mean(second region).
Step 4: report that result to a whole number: -96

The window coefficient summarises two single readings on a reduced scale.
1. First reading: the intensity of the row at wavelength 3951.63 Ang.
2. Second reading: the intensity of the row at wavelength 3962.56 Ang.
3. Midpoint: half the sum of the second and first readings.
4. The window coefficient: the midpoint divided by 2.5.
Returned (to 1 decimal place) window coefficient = 28.1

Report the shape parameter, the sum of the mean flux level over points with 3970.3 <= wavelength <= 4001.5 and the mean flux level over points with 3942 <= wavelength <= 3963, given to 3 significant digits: 163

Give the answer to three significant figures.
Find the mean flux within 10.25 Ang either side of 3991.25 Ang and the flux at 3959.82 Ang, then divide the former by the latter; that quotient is 1.13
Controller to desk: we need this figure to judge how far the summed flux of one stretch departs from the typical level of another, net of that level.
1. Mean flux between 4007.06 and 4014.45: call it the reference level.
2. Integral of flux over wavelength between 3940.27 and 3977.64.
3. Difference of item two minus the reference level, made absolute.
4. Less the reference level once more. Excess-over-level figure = 2221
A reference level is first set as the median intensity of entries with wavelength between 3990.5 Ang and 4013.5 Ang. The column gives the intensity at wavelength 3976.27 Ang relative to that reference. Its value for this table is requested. -27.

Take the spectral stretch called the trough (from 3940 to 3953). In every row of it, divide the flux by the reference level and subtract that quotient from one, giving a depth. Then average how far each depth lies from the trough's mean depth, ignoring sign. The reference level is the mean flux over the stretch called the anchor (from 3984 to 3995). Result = 0.070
